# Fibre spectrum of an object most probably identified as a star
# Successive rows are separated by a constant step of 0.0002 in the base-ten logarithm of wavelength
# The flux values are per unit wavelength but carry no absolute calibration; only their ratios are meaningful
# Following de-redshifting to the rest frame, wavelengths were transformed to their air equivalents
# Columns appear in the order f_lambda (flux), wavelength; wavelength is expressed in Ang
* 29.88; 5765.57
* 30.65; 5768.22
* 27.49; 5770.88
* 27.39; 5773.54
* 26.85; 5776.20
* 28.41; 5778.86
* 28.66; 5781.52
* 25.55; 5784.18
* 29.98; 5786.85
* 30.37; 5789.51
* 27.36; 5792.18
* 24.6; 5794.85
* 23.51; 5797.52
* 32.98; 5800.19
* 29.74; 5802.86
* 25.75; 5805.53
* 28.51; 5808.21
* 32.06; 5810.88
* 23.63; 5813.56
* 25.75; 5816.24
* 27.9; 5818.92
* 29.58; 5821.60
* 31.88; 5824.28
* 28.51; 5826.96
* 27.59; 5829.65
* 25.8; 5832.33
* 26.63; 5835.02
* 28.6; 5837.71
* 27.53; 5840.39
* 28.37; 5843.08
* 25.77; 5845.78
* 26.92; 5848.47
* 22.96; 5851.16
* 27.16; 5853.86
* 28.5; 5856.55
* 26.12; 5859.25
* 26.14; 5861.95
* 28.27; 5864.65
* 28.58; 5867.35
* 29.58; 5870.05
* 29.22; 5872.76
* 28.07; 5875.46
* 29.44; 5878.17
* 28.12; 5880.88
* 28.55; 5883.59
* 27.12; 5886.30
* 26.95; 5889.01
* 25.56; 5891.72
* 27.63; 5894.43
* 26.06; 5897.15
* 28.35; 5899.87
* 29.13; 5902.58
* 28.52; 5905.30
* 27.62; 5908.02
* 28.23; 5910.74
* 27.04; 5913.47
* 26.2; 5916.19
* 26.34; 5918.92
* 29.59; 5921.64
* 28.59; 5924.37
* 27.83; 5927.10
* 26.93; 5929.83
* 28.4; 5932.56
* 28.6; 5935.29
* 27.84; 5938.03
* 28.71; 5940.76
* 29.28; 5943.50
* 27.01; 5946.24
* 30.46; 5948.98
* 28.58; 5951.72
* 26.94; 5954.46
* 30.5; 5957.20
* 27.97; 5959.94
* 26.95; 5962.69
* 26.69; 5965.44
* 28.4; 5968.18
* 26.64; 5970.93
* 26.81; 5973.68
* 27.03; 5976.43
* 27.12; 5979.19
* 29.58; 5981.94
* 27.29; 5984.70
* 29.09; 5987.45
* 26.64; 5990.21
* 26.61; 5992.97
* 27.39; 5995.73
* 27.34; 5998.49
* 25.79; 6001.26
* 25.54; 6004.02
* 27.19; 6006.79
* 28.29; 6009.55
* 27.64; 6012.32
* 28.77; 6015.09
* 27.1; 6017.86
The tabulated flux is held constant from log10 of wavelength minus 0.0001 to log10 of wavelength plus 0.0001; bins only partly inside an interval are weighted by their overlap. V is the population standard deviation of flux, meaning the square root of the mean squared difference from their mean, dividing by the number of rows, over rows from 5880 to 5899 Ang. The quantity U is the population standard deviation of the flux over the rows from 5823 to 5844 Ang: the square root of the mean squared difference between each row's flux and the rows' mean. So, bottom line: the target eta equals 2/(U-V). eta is 2.9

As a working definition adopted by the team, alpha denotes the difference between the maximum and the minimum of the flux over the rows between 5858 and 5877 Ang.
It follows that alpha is 3.5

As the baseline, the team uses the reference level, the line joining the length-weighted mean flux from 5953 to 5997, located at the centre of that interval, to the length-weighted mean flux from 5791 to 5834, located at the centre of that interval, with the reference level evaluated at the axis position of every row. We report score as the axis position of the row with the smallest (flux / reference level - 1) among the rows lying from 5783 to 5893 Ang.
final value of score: 5851.16 Ang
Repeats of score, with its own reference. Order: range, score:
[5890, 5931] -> 5891.72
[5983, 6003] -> 6001.26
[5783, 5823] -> 5797.52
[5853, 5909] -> 5891.72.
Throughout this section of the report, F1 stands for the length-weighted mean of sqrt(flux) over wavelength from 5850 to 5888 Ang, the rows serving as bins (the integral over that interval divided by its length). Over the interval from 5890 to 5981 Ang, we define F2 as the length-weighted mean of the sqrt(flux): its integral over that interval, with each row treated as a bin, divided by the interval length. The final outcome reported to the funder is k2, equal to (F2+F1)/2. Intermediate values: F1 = 5.262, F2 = 5.27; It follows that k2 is 5.27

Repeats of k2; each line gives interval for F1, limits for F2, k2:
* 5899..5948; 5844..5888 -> 5.27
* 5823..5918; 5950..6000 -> 5.26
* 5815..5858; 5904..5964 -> 5.27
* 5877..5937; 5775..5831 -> 5.28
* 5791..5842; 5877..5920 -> 5.26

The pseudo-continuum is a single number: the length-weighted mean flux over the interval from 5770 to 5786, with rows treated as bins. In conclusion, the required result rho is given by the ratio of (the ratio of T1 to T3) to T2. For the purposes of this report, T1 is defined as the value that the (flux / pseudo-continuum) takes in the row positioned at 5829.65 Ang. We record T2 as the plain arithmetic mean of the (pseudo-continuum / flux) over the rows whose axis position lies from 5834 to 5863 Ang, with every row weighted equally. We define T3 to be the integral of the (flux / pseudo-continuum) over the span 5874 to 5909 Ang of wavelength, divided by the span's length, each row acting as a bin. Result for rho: 0.97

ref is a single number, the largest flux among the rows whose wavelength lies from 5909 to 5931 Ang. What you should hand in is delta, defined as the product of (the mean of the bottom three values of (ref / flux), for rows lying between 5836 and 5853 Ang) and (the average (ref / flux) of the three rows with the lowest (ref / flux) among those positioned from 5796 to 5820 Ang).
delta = 0.99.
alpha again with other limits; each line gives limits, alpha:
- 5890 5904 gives 3.6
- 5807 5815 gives 8.4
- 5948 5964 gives 3.6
